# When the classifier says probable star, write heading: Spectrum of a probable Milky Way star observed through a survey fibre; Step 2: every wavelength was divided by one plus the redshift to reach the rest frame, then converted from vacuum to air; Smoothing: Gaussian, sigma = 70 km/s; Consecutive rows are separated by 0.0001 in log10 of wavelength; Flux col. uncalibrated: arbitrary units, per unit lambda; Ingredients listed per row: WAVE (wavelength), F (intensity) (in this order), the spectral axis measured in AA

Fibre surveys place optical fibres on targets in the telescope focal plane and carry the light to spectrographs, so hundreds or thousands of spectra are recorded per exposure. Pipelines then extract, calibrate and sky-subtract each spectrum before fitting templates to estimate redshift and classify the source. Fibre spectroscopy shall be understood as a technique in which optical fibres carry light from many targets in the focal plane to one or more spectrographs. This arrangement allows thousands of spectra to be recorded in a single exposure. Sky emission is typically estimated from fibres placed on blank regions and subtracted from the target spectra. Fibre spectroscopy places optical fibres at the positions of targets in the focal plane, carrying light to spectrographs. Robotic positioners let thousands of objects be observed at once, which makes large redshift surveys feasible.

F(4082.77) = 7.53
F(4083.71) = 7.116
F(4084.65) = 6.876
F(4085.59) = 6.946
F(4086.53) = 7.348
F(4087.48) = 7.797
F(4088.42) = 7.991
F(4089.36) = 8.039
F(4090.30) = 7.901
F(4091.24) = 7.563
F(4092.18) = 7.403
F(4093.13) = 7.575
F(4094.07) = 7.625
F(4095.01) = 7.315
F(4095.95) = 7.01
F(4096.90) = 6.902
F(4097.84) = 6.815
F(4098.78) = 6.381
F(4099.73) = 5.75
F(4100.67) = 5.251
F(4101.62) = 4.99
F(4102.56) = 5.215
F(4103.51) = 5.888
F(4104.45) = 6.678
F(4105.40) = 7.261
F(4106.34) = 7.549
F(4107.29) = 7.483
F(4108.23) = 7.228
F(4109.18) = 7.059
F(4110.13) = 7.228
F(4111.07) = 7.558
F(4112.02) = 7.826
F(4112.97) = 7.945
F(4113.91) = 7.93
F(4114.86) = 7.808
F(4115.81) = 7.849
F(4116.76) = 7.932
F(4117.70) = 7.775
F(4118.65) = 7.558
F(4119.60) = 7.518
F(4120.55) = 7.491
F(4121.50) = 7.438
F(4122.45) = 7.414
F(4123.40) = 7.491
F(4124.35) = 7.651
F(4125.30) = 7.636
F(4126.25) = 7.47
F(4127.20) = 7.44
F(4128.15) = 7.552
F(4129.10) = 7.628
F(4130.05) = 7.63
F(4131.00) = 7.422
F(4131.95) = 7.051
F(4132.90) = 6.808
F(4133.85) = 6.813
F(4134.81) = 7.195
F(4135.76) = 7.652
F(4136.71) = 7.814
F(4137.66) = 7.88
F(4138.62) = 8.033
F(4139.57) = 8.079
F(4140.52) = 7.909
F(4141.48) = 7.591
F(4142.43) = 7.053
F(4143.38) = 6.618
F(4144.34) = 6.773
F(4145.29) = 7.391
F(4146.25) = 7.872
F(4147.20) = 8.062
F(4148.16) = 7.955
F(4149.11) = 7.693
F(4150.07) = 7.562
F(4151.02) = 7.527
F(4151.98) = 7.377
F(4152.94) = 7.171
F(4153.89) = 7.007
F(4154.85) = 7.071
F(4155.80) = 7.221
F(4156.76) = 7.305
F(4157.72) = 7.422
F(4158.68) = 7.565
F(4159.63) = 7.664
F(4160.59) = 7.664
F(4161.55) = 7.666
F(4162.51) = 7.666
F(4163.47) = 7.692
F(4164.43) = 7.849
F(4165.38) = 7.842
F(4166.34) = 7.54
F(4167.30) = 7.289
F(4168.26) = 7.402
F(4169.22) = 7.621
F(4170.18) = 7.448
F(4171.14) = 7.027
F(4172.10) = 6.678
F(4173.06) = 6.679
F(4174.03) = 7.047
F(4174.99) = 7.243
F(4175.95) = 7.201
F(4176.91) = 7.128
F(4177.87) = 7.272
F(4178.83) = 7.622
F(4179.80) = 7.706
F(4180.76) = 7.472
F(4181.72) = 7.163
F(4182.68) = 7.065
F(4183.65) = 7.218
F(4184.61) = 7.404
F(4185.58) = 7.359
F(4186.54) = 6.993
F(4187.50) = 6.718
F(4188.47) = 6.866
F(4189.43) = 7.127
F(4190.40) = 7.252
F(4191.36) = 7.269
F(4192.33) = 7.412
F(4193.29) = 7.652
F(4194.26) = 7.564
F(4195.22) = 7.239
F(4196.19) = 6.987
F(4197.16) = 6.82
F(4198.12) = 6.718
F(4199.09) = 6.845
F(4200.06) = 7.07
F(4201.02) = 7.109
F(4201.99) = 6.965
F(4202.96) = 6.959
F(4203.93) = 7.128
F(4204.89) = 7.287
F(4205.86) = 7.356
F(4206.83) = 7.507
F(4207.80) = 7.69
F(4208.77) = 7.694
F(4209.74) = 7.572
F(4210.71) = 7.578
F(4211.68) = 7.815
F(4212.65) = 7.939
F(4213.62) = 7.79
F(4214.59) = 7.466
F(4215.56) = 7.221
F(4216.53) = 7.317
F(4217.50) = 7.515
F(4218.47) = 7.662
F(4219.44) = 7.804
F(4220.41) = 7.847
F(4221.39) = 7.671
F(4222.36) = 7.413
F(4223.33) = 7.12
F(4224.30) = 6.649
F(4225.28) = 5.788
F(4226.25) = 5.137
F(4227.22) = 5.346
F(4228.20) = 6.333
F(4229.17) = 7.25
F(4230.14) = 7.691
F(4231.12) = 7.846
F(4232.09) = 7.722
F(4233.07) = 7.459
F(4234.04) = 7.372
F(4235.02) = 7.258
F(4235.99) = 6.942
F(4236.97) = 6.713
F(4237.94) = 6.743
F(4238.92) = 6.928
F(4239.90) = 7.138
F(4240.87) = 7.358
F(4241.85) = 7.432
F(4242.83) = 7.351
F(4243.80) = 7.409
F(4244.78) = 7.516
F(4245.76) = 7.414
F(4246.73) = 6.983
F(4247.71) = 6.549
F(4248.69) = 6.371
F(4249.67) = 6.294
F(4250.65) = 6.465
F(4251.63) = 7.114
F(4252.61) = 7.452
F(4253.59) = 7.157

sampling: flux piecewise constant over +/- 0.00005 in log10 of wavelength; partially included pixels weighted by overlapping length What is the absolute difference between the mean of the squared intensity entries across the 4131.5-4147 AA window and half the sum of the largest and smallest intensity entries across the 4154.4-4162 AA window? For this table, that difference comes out 48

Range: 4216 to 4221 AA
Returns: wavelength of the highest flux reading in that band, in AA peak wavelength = 4220.41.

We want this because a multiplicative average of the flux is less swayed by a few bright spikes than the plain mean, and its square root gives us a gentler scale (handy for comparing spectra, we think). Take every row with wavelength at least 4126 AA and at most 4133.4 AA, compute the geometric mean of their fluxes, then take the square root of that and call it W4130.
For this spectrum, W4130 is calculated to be 2.71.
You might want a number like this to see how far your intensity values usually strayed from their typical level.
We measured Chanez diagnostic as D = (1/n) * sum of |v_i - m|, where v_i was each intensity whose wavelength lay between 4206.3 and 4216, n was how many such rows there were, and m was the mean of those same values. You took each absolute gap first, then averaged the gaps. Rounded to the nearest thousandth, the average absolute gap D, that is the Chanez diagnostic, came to 0.158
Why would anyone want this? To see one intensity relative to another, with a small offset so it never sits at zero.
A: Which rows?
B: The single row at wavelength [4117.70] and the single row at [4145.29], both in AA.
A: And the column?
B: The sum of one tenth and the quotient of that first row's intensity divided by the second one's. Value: 1.15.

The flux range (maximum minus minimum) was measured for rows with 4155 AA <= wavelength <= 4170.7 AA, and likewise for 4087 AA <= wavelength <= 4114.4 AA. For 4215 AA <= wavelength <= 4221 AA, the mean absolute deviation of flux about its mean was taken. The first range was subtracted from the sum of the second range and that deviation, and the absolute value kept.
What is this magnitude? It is 2.6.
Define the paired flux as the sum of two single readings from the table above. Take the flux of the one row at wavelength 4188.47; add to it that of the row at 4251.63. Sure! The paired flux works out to 14.0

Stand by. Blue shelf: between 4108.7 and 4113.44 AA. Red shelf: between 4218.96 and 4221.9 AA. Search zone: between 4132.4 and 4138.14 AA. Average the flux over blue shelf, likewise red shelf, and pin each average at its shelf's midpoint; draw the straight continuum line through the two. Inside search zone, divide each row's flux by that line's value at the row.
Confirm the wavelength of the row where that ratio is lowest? 4132.90 AA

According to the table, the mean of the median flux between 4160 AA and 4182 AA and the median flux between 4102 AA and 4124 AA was 7.47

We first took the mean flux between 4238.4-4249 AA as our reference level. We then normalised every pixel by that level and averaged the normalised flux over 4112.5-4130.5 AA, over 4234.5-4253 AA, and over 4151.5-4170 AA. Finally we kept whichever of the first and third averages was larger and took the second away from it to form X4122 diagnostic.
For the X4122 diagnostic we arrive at 0.087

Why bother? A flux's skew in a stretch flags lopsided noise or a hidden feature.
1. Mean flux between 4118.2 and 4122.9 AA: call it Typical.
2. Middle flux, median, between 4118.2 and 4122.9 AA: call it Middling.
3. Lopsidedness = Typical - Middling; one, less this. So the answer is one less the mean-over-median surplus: 1.01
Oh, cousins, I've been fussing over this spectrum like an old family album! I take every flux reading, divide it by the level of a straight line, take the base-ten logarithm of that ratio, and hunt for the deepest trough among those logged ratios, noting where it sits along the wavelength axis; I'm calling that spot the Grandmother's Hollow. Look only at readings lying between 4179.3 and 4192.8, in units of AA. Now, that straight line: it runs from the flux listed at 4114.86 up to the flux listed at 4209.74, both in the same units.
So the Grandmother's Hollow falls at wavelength 4187.50 AA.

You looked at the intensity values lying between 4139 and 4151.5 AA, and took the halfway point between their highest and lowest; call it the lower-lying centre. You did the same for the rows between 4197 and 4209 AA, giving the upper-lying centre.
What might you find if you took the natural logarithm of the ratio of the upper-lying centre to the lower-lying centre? -0.02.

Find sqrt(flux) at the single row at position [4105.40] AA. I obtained 2.69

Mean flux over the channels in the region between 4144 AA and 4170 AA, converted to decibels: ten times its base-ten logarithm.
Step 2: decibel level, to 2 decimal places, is 8.76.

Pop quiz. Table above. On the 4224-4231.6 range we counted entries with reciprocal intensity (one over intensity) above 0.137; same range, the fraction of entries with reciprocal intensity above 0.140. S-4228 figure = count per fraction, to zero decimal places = 10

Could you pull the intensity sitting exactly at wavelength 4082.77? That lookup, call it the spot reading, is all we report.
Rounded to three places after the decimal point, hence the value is 7.530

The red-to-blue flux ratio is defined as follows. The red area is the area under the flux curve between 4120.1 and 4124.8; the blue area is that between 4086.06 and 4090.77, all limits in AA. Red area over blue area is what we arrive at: 1.0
